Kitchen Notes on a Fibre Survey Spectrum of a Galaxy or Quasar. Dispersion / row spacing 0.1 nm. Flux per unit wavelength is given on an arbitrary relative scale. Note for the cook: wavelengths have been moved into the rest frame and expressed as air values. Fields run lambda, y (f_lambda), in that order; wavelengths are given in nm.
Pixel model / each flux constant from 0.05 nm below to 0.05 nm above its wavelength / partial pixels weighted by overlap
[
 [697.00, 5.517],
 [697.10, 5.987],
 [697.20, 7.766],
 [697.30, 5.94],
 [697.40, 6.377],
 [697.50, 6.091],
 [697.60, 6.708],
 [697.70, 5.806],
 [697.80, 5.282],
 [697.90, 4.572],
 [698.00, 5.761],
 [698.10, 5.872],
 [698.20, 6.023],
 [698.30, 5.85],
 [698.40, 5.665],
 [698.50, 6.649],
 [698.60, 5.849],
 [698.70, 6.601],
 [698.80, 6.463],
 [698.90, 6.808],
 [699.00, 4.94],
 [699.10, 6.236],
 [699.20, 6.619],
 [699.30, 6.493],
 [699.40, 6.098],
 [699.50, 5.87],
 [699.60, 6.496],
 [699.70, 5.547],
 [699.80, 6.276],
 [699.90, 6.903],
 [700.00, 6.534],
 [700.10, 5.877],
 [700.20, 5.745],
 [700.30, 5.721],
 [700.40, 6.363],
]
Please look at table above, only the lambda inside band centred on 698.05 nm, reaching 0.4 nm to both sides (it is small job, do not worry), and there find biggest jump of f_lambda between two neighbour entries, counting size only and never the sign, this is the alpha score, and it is 1.19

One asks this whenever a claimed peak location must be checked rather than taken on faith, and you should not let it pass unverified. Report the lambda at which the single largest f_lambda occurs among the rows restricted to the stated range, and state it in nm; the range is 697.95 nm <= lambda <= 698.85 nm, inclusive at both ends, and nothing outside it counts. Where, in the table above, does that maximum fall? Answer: 698.50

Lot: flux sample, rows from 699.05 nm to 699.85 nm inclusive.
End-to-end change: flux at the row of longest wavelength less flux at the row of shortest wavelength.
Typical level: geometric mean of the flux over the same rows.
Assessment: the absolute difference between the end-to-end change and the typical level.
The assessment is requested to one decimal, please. 6.2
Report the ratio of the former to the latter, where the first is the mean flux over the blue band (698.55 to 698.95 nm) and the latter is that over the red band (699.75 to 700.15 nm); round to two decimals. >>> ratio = 1.01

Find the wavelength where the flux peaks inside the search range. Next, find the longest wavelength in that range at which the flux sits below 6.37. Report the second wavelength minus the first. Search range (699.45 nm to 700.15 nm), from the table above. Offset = 0.20 nm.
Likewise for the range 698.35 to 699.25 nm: 0.20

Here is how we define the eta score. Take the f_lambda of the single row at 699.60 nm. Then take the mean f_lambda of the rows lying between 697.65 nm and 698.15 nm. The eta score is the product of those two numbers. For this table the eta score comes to 35.5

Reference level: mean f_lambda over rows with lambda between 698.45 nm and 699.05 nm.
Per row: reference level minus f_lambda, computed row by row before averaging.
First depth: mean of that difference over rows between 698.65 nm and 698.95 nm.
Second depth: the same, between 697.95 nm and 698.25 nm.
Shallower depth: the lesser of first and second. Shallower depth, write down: -0.41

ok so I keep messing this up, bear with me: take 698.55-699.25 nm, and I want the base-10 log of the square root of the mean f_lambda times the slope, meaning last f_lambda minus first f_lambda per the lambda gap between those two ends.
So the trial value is 0.45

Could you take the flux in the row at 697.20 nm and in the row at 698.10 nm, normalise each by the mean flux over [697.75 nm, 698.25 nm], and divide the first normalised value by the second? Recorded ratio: 1.32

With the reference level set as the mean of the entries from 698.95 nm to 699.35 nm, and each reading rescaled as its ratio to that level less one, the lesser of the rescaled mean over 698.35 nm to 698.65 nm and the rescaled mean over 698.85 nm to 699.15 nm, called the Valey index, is -0.013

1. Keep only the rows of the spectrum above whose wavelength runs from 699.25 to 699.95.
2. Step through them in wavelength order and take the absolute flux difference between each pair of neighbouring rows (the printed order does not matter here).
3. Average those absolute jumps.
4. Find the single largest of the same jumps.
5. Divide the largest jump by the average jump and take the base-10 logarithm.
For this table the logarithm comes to 0.20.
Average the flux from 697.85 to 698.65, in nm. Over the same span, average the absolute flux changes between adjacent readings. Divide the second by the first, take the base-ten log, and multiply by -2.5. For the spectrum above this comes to 2.63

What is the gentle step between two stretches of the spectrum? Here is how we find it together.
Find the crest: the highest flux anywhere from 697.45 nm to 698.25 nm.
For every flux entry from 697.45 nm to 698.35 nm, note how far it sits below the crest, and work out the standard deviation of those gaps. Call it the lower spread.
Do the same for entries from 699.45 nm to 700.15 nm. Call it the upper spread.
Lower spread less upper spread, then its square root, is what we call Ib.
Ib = 0.34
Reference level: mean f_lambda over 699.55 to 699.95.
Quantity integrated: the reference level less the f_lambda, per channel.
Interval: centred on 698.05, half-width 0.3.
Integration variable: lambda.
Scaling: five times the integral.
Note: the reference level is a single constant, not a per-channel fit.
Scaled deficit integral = 2.2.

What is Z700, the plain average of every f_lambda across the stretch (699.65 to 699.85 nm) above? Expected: 5.91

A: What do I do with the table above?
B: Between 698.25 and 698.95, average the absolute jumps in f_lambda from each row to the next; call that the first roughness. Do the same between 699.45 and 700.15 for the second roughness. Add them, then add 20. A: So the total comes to 21.2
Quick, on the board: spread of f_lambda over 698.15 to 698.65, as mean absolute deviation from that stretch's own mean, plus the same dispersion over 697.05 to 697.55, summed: 0.80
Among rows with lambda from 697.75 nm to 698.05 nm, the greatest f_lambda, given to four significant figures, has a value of 5.761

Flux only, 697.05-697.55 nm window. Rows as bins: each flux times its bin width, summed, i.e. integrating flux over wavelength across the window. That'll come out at 3.22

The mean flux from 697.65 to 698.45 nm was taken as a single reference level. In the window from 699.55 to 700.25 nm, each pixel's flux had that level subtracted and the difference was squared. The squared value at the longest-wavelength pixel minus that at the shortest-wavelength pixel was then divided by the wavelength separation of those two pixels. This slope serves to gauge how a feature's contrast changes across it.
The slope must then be -1.3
